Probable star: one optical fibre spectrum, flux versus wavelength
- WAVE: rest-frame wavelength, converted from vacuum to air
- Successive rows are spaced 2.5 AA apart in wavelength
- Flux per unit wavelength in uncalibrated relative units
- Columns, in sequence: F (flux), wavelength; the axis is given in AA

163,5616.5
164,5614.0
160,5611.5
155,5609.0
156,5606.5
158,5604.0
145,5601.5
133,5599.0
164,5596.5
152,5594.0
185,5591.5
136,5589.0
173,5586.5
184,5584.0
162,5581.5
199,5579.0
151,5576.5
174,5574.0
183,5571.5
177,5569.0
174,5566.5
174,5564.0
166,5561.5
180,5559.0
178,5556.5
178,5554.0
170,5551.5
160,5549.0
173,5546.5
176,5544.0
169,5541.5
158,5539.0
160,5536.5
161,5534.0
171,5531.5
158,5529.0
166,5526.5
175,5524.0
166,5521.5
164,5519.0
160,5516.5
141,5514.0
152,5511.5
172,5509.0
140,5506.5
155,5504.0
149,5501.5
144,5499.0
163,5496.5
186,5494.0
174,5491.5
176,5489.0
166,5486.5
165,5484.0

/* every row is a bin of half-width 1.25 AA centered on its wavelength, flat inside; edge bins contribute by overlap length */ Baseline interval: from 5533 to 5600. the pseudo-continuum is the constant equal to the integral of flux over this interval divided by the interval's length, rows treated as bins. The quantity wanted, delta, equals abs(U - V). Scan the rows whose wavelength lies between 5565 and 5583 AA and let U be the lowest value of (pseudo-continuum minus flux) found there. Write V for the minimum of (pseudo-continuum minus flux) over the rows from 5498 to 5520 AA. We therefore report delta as 27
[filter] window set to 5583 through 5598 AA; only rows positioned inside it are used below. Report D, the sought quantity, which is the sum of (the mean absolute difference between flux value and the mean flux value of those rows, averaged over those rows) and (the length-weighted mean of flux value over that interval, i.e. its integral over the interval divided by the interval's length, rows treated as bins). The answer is 180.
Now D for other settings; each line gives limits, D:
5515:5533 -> 170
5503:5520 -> 164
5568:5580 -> 188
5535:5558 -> 176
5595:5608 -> 161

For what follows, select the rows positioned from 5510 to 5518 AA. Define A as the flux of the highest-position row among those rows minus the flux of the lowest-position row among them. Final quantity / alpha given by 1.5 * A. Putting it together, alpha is 12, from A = 8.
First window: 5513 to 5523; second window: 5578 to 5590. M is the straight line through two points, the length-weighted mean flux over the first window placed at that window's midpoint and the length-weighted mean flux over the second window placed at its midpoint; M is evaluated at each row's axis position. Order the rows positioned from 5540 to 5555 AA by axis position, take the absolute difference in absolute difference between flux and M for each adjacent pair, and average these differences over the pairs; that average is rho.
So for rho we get 5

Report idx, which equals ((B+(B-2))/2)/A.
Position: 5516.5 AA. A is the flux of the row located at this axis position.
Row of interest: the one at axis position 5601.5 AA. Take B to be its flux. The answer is 0.90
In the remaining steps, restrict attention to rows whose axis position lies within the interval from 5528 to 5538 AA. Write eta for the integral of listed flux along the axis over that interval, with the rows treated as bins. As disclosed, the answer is 1625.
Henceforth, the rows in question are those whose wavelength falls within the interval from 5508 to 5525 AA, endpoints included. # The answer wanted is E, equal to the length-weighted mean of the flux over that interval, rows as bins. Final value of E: 161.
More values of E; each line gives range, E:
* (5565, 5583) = 174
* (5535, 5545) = 165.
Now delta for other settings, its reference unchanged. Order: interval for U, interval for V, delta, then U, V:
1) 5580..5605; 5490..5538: 1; -16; -17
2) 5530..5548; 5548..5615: 23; -7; -30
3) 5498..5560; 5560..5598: 19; -11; -30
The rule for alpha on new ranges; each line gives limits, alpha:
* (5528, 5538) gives 3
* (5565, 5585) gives 15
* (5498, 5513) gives 12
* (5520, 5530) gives -12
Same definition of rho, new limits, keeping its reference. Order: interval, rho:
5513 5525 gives 7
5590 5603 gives 16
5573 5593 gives 17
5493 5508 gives 10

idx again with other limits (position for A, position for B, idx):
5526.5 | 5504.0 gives 0.93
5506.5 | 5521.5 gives 1.18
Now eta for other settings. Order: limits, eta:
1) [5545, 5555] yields 1702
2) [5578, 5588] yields 1779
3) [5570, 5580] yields 1762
